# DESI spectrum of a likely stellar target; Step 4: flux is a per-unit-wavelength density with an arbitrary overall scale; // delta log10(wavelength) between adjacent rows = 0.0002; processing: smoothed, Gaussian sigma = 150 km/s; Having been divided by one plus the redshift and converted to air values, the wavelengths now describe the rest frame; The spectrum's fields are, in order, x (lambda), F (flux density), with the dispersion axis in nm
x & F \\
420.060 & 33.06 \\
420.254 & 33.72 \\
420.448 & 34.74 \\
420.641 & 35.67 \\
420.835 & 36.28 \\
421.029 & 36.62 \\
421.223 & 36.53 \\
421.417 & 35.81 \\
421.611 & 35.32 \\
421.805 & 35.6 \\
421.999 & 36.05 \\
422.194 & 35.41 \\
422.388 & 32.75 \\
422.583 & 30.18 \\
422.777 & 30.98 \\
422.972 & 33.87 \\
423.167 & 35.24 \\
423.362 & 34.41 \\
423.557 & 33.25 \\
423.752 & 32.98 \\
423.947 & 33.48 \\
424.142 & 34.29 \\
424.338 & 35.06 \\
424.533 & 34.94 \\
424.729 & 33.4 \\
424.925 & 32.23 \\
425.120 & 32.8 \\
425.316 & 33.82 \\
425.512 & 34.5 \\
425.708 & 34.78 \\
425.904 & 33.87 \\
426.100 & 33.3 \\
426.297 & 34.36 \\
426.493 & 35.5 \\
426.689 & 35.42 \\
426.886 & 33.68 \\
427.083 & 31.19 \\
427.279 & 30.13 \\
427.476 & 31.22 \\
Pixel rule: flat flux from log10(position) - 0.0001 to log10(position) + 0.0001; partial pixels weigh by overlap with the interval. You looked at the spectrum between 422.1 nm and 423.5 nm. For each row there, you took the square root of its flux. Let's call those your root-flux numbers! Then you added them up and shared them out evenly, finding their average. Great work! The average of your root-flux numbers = 5.77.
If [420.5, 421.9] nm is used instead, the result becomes 6.00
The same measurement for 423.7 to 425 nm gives 5.81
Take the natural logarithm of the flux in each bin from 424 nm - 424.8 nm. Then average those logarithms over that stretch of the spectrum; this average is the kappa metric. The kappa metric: 3.54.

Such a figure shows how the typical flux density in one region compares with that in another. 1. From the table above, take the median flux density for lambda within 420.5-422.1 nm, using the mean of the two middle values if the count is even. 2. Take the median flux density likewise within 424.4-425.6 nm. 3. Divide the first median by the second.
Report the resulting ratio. 1.07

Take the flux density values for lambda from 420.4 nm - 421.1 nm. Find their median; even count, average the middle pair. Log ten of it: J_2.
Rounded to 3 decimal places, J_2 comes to 1.556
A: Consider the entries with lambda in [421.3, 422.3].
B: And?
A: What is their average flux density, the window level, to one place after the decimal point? 35.6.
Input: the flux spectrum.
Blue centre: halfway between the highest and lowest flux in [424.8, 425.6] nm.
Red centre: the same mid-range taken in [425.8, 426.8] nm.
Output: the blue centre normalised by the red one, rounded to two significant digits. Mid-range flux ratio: 0.97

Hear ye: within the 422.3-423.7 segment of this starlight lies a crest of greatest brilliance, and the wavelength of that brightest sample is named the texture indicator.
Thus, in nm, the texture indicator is 423.167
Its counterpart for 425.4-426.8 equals 426.493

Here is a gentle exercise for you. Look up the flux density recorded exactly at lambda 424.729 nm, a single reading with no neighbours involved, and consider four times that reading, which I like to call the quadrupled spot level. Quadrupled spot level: 134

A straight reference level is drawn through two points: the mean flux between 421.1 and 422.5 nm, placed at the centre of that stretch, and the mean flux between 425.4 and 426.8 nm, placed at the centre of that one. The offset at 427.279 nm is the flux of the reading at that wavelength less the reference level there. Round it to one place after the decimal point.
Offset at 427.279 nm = -4.2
